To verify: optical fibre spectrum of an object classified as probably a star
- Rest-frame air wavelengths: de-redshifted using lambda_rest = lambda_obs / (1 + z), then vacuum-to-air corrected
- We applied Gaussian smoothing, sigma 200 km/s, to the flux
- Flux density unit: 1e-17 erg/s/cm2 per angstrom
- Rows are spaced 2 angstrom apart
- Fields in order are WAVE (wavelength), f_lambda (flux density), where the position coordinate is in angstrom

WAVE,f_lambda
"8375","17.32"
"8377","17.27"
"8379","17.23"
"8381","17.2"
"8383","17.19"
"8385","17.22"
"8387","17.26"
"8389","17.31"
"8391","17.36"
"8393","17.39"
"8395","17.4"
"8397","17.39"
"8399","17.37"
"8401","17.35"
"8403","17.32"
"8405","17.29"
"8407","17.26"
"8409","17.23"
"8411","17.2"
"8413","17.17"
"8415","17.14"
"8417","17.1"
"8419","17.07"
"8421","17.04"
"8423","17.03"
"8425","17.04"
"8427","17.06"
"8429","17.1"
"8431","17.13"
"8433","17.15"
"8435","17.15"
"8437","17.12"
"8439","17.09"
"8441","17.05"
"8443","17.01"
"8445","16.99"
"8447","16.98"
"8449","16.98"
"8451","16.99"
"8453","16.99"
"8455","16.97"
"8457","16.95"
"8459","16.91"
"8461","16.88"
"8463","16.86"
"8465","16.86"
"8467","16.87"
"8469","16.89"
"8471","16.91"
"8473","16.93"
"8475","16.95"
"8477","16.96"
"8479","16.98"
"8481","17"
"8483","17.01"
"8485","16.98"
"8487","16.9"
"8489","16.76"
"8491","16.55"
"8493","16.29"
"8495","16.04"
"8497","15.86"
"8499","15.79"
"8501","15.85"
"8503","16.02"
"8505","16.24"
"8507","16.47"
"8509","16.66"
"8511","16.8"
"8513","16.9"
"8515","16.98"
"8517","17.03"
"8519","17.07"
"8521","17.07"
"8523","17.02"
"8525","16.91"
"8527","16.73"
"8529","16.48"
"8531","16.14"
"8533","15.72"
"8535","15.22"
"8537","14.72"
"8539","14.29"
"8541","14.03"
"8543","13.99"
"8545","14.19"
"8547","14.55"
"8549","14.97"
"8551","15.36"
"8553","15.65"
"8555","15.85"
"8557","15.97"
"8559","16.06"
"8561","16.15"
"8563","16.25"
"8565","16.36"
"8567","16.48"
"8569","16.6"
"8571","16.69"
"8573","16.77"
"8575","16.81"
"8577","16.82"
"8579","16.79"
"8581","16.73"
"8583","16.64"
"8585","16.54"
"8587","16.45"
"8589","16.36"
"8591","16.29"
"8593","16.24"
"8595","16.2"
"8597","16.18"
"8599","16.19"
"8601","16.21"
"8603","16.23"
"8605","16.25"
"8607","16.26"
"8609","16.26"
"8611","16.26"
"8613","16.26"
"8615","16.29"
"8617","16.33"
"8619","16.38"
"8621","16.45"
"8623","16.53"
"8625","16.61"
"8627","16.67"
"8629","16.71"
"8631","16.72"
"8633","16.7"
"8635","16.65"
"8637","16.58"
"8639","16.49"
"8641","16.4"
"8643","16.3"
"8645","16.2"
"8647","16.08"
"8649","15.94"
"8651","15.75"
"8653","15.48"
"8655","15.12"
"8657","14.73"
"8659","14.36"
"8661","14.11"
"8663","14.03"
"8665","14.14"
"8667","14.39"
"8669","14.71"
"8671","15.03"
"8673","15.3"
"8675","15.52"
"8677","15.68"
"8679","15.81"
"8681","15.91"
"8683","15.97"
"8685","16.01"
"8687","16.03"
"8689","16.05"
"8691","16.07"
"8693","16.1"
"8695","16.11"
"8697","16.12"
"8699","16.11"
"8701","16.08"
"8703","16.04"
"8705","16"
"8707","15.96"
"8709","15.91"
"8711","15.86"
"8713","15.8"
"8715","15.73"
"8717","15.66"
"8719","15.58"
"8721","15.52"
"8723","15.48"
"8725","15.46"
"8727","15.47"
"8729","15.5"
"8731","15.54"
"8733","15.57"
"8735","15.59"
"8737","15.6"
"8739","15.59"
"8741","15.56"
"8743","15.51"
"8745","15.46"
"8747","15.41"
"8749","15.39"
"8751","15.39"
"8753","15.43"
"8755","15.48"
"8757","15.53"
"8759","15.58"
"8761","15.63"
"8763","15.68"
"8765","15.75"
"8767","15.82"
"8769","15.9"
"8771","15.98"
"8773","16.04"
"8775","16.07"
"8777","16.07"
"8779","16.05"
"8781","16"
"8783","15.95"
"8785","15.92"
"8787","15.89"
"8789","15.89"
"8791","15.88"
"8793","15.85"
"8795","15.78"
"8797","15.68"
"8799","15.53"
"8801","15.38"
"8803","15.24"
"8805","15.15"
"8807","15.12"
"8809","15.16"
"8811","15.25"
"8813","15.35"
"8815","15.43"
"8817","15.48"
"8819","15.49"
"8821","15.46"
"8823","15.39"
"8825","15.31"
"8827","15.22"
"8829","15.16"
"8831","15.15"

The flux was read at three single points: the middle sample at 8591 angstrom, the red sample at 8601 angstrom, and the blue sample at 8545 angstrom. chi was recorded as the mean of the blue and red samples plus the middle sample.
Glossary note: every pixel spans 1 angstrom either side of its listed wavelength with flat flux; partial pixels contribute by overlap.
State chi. 31.5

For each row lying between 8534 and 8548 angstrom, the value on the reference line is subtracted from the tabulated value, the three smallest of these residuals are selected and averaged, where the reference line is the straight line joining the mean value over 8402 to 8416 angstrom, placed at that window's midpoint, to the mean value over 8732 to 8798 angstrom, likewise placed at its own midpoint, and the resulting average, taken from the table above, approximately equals -2.6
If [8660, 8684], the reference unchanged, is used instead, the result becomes -2.1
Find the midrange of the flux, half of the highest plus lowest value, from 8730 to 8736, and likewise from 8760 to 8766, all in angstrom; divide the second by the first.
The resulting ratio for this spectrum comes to 1.01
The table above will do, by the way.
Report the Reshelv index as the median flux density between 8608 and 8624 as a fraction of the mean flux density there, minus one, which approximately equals -0.0021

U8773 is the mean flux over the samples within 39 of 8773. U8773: 15.6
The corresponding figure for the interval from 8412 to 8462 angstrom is 17.0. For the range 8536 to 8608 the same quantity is 15.9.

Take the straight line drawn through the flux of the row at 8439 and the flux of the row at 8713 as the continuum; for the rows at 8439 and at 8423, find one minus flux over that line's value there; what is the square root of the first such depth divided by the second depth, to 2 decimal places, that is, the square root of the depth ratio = 0.00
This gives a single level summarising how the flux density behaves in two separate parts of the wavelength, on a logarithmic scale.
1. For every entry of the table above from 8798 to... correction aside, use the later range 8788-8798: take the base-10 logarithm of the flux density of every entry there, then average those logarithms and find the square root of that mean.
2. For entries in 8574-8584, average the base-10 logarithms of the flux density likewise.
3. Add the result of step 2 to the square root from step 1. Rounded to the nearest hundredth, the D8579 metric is 2.32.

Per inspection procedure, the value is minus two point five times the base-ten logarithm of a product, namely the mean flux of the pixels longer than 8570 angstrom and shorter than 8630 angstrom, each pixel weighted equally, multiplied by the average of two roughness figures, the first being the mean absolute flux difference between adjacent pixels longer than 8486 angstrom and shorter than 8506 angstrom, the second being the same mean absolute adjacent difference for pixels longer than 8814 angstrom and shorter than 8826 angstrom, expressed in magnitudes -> -0.7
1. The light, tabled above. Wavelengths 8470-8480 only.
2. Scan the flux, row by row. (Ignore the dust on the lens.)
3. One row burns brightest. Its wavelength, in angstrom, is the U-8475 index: 8479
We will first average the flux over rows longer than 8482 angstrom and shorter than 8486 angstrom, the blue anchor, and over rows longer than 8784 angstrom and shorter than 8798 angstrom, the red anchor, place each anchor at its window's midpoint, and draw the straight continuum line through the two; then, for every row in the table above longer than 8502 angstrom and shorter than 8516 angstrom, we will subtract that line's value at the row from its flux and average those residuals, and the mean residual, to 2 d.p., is -0.32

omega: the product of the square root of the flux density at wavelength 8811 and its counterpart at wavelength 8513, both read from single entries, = 16.05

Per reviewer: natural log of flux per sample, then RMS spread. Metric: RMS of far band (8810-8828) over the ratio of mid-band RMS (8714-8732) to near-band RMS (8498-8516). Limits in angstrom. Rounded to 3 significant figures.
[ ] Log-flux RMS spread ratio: 2.79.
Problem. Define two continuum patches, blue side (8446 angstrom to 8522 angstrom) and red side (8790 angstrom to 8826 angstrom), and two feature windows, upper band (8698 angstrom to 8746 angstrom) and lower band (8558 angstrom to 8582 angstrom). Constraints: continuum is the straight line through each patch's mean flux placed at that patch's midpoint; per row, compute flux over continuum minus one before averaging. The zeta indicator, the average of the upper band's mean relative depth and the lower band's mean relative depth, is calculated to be 0.001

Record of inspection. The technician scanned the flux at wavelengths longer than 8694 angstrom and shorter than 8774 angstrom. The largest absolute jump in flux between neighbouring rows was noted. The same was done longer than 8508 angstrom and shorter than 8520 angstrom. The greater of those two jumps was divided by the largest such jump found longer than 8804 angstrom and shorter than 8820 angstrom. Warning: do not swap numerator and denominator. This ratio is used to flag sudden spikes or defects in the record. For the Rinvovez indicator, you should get 1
